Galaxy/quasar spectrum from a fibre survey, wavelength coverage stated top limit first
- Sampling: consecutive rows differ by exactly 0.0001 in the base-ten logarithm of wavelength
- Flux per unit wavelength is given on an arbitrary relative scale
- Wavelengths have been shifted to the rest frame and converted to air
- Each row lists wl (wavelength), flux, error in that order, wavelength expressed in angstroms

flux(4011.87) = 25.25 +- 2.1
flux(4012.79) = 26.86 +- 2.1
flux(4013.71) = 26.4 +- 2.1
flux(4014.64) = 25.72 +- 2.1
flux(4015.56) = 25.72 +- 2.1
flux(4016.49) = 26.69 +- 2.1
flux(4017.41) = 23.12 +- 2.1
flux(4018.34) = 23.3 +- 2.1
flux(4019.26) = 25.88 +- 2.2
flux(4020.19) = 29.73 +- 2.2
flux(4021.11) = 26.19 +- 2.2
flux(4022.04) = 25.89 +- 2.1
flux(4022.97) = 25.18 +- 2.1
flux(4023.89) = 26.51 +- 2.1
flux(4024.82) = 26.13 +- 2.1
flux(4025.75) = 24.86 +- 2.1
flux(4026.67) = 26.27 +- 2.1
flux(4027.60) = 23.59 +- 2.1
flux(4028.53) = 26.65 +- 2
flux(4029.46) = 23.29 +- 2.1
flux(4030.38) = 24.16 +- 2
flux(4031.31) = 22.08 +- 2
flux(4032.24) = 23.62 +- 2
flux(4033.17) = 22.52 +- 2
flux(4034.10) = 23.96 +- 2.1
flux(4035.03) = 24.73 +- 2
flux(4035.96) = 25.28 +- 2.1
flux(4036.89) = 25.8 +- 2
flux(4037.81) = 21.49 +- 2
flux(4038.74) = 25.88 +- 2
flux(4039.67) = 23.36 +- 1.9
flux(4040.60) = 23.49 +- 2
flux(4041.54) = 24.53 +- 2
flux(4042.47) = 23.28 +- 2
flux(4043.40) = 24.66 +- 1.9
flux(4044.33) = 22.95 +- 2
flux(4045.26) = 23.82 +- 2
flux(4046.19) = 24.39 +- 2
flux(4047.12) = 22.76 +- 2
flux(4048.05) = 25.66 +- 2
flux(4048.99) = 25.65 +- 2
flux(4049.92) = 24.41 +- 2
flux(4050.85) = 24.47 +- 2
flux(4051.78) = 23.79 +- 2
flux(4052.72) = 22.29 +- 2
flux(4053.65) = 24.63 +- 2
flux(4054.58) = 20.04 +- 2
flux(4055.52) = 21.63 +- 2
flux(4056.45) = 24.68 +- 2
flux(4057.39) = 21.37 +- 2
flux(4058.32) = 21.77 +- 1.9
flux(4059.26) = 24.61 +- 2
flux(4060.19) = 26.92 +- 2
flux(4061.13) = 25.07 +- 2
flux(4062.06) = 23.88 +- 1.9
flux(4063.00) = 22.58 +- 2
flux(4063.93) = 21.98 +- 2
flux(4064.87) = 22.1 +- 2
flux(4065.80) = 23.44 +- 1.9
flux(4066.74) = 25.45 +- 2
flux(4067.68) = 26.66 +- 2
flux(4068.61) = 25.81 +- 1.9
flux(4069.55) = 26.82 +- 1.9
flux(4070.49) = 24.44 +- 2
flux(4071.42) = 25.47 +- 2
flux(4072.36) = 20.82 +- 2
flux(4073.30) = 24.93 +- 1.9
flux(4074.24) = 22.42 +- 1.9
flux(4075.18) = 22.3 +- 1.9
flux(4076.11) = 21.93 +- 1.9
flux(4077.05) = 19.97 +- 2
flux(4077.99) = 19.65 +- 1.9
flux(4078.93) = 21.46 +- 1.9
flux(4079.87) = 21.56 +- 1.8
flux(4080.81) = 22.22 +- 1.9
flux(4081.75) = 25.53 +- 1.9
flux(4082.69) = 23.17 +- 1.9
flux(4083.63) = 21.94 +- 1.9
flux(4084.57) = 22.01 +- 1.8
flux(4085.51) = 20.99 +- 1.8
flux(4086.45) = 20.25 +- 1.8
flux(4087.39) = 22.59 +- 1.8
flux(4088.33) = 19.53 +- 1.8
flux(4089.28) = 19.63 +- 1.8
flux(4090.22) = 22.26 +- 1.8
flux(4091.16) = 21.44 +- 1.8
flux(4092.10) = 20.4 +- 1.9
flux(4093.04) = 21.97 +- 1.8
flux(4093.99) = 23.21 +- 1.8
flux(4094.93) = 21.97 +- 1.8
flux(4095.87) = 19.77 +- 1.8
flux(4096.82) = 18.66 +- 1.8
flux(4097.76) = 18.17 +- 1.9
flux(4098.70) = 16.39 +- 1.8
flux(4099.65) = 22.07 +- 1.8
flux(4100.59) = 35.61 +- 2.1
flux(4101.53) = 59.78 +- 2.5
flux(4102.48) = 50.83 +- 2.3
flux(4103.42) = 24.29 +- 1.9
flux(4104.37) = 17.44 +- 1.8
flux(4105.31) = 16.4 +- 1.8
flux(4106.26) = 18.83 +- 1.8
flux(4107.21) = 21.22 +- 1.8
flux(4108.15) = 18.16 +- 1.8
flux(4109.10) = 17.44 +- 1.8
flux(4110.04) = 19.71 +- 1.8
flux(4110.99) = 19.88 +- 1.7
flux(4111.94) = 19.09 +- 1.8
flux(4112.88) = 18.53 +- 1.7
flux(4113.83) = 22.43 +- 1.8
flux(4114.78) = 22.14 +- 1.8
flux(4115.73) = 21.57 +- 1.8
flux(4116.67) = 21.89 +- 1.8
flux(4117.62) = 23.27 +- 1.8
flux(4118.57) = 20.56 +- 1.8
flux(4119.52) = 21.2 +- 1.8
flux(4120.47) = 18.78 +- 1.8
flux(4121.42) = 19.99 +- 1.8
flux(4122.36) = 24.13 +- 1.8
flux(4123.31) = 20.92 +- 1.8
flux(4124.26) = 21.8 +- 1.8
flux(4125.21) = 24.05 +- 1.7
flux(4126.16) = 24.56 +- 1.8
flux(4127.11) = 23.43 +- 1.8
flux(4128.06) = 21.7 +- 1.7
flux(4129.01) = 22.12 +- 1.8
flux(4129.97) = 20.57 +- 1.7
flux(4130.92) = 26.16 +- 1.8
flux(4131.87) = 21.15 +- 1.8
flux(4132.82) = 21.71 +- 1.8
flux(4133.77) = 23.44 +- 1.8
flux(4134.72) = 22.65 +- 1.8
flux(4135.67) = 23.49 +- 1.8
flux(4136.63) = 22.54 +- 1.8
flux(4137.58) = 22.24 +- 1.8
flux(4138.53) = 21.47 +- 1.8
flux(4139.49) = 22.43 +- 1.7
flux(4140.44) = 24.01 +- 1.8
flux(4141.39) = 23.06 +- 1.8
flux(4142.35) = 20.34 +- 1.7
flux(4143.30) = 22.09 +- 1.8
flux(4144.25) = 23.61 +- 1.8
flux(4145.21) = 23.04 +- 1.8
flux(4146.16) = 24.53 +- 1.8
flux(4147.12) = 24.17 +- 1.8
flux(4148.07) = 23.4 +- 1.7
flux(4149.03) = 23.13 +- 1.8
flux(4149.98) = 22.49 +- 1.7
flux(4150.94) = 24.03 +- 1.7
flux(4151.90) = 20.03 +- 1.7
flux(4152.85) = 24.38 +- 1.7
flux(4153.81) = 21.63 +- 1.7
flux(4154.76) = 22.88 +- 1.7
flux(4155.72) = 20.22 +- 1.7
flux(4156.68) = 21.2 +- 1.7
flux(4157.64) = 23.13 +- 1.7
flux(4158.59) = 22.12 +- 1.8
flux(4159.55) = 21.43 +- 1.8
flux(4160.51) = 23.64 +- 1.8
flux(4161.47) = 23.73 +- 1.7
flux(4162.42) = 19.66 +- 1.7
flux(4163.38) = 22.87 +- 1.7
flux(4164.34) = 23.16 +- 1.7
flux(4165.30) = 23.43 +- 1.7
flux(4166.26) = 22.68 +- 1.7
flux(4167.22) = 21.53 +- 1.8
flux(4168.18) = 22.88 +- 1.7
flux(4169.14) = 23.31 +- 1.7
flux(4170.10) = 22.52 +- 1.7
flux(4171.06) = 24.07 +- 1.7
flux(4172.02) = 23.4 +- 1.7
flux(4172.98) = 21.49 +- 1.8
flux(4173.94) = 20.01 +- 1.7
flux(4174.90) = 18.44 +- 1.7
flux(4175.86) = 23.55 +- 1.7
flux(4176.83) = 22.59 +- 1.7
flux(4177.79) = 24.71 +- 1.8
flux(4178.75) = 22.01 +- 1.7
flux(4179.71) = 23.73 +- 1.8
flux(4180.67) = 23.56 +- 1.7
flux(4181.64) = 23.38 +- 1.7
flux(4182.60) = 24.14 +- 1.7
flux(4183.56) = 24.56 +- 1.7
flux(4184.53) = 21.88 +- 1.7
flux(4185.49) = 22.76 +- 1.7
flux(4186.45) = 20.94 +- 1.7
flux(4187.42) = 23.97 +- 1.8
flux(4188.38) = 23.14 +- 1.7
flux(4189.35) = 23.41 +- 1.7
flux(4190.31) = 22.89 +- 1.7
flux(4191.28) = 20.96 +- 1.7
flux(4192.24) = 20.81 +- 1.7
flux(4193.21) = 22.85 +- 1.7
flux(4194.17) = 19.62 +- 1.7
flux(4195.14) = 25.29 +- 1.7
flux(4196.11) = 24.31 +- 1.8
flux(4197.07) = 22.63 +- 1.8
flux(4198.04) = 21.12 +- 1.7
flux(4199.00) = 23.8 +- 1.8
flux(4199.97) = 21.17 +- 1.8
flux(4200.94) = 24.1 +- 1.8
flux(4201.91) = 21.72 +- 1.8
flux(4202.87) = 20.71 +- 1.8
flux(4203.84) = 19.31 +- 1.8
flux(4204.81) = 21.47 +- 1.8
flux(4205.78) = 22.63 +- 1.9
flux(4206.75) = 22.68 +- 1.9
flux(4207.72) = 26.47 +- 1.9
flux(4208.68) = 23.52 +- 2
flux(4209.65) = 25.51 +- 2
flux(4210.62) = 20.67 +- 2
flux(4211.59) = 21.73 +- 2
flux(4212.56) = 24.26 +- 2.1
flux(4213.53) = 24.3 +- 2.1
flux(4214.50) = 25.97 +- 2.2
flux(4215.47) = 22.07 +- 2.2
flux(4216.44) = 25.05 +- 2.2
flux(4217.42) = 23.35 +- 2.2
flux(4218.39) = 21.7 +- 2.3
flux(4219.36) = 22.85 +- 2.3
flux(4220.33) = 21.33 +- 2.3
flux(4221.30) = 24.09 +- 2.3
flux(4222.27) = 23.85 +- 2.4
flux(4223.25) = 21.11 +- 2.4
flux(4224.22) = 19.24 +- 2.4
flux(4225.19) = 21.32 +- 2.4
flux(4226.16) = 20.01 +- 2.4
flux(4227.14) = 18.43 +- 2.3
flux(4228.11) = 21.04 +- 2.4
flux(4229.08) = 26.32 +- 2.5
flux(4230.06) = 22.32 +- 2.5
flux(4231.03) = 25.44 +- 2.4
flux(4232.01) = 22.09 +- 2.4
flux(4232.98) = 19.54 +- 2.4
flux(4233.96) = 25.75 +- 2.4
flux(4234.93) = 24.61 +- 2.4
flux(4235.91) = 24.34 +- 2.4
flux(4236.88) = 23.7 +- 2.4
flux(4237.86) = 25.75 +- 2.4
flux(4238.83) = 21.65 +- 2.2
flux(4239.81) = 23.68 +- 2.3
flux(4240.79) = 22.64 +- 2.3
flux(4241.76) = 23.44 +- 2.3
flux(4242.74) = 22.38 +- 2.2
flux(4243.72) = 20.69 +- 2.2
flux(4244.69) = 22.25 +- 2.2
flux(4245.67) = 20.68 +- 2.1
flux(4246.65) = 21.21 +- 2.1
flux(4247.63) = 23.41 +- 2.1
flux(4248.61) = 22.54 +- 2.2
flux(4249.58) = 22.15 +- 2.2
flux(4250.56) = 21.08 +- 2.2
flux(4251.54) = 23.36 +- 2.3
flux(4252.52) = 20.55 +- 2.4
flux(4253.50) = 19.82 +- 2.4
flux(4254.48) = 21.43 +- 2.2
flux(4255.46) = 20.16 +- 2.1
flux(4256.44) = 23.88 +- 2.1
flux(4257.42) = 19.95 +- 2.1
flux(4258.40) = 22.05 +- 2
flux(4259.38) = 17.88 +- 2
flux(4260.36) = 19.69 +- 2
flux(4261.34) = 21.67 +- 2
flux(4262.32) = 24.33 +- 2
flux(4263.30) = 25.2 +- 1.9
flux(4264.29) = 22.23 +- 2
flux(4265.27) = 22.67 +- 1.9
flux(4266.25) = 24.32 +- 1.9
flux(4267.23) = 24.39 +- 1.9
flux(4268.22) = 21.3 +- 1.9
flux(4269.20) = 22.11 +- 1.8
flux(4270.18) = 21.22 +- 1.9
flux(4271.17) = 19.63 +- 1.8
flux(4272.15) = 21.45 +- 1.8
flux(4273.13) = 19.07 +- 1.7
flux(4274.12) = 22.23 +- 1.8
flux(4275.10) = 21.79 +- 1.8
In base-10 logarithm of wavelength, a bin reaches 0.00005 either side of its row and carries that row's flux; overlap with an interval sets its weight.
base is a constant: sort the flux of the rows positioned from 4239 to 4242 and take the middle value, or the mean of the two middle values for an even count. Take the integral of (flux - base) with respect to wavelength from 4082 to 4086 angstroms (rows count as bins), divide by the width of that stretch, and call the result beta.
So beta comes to -1.2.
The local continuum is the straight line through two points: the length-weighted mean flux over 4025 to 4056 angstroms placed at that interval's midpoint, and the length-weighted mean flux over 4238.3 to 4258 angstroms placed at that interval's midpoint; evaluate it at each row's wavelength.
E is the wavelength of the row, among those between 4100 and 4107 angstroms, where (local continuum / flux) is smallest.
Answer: 4101.53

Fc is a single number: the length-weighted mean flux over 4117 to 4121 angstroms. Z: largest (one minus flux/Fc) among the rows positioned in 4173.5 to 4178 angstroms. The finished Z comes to 0.12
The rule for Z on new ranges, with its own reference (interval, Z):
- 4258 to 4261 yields 0.15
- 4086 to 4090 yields 0.07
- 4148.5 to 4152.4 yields 0.04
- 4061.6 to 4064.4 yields -0.05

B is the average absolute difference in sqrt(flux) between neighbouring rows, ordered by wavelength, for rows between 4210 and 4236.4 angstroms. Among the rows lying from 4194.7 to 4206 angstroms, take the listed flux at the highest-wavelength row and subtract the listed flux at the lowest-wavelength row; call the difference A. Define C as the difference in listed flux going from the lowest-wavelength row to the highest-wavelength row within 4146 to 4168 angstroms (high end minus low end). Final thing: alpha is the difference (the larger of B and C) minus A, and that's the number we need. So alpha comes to 2.9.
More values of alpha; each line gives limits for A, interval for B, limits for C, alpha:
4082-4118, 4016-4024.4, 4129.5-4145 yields 2.9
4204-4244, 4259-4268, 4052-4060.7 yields 5.4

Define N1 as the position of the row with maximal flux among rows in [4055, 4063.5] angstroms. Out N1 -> 4060.19 angstroms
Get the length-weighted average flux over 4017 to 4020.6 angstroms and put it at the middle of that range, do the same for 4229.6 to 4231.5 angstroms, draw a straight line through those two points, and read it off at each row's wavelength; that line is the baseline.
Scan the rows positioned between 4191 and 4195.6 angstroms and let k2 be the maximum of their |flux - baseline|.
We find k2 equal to 4.6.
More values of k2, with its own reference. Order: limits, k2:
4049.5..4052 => 1.4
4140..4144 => 4.2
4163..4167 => 1.7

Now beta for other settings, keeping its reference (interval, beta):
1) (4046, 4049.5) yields 1.2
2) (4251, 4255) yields -2.2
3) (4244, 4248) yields -1.7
